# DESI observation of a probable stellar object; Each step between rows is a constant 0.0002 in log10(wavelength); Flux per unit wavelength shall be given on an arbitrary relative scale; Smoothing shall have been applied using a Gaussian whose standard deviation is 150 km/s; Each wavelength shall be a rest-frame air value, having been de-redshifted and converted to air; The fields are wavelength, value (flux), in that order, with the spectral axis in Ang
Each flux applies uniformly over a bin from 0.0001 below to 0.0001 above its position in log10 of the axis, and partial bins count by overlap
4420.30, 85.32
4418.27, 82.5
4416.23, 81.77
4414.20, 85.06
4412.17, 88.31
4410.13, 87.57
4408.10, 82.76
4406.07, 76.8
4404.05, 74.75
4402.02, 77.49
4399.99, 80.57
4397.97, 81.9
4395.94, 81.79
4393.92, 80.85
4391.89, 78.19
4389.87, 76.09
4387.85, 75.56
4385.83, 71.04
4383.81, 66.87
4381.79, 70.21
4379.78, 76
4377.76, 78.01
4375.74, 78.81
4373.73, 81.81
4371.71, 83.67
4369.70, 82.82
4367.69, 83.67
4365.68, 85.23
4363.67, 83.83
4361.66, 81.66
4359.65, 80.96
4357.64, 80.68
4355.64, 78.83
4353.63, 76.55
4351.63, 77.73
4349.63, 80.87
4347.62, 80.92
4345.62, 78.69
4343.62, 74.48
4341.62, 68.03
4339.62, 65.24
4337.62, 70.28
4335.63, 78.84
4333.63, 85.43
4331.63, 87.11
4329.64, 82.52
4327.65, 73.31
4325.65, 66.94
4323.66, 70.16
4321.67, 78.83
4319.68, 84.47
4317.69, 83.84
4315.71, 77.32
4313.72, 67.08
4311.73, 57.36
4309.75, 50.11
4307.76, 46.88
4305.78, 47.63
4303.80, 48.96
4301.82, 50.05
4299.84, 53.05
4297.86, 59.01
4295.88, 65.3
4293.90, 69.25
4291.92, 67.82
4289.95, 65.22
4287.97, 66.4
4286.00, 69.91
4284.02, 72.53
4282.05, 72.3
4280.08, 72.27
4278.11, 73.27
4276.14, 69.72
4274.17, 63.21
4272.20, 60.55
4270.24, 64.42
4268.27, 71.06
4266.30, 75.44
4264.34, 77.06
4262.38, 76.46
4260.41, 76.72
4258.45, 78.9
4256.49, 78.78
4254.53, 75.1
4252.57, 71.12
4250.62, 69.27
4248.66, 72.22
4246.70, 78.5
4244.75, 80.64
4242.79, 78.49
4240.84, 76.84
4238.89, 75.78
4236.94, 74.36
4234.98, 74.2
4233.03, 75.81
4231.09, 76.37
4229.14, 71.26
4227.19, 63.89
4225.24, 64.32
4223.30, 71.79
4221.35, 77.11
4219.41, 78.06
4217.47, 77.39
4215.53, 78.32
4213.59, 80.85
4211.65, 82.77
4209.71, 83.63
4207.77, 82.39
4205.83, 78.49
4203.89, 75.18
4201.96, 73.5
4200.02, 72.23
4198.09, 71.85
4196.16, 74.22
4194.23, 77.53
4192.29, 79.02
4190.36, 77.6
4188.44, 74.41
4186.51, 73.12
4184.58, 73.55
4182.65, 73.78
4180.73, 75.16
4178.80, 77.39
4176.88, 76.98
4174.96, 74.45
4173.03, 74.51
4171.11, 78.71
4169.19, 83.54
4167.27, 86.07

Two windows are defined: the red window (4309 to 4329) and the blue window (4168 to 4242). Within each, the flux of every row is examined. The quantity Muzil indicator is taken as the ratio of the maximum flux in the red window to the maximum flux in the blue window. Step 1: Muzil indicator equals 1.01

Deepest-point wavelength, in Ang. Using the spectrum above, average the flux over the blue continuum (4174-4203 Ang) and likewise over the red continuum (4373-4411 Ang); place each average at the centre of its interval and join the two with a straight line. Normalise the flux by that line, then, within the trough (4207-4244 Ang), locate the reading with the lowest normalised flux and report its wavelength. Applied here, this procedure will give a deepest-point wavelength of 4227.19 Ang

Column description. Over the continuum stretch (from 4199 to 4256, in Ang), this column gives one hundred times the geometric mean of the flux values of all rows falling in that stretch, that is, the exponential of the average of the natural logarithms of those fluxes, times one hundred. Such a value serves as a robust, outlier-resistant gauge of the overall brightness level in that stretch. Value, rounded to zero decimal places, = 7536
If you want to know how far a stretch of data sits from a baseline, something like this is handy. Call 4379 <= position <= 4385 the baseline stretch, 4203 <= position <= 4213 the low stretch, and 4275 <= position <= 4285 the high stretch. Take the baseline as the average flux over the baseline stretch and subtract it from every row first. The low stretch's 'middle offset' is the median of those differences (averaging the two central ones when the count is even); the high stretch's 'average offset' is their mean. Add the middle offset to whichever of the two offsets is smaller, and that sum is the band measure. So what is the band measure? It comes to 12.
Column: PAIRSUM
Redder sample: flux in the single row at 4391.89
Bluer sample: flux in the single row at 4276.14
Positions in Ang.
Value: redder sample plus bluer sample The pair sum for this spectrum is 148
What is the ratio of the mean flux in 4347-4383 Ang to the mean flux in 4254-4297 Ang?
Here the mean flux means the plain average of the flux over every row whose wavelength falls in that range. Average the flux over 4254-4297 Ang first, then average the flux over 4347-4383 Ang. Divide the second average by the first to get 1.13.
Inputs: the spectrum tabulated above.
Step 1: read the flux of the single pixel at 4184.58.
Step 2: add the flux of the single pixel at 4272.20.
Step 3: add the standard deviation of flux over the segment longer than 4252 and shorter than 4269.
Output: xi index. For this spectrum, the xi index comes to 137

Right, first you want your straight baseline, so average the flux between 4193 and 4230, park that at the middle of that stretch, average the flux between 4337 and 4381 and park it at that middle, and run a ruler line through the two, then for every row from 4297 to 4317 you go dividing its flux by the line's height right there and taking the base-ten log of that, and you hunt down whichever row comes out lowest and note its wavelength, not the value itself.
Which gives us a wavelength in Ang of 4307.76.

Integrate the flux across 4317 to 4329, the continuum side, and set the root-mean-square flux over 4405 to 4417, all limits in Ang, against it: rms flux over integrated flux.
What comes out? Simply 0.092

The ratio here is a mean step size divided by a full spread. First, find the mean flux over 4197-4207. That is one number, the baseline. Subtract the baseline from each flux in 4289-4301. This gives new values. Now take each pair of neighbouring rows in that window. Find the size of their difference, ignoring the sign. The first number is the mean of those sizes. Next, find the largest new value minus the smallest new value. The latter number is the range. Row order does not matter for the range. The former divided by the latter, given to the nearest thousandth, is 0.250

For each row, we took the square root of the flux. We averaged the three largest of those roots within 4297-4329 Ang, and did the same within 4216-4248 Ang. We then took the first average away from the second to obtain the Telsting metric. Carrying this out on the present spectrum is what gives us -0.18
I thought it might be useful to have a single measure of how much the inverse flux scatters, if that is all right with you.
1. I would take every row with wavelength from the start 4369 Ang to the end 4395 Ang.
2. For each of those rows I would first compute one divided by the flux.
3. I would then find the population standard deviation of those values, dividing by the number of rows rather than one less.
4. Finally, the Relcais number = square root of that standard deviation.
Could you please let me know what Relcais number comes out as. 0.029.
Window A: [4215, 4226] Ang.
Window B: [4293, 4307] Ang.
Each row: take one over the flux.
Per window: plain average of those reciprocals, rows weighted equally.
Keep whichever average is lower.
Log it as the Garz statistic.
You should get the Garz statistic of 0.0135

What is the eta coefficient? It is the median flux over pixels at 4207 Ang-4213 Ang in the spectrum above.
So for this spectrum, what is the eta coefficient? 83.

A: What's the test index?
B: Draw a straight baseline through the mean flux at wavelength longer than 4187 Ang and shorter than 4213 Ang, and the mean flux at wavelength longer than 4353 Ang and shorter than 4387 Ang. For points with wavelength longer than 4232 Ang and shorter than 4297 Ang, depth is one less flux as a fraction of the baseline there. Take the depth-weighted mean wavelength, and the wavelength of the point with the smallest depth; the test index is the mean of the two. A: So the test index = 4260.4 Ang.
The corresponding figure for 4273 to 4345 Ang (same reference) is 4317.0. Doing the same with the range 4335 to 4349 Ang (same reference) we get 4343.7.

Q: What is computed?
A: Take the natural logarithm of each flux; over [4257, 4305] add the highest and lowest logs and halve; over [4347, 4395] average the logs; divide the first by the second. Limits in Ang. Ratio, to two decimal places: 0.95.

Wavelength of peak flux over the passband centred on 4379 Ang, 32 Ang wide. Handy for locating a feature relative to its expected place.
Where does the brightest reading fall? 4365.68 Ang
